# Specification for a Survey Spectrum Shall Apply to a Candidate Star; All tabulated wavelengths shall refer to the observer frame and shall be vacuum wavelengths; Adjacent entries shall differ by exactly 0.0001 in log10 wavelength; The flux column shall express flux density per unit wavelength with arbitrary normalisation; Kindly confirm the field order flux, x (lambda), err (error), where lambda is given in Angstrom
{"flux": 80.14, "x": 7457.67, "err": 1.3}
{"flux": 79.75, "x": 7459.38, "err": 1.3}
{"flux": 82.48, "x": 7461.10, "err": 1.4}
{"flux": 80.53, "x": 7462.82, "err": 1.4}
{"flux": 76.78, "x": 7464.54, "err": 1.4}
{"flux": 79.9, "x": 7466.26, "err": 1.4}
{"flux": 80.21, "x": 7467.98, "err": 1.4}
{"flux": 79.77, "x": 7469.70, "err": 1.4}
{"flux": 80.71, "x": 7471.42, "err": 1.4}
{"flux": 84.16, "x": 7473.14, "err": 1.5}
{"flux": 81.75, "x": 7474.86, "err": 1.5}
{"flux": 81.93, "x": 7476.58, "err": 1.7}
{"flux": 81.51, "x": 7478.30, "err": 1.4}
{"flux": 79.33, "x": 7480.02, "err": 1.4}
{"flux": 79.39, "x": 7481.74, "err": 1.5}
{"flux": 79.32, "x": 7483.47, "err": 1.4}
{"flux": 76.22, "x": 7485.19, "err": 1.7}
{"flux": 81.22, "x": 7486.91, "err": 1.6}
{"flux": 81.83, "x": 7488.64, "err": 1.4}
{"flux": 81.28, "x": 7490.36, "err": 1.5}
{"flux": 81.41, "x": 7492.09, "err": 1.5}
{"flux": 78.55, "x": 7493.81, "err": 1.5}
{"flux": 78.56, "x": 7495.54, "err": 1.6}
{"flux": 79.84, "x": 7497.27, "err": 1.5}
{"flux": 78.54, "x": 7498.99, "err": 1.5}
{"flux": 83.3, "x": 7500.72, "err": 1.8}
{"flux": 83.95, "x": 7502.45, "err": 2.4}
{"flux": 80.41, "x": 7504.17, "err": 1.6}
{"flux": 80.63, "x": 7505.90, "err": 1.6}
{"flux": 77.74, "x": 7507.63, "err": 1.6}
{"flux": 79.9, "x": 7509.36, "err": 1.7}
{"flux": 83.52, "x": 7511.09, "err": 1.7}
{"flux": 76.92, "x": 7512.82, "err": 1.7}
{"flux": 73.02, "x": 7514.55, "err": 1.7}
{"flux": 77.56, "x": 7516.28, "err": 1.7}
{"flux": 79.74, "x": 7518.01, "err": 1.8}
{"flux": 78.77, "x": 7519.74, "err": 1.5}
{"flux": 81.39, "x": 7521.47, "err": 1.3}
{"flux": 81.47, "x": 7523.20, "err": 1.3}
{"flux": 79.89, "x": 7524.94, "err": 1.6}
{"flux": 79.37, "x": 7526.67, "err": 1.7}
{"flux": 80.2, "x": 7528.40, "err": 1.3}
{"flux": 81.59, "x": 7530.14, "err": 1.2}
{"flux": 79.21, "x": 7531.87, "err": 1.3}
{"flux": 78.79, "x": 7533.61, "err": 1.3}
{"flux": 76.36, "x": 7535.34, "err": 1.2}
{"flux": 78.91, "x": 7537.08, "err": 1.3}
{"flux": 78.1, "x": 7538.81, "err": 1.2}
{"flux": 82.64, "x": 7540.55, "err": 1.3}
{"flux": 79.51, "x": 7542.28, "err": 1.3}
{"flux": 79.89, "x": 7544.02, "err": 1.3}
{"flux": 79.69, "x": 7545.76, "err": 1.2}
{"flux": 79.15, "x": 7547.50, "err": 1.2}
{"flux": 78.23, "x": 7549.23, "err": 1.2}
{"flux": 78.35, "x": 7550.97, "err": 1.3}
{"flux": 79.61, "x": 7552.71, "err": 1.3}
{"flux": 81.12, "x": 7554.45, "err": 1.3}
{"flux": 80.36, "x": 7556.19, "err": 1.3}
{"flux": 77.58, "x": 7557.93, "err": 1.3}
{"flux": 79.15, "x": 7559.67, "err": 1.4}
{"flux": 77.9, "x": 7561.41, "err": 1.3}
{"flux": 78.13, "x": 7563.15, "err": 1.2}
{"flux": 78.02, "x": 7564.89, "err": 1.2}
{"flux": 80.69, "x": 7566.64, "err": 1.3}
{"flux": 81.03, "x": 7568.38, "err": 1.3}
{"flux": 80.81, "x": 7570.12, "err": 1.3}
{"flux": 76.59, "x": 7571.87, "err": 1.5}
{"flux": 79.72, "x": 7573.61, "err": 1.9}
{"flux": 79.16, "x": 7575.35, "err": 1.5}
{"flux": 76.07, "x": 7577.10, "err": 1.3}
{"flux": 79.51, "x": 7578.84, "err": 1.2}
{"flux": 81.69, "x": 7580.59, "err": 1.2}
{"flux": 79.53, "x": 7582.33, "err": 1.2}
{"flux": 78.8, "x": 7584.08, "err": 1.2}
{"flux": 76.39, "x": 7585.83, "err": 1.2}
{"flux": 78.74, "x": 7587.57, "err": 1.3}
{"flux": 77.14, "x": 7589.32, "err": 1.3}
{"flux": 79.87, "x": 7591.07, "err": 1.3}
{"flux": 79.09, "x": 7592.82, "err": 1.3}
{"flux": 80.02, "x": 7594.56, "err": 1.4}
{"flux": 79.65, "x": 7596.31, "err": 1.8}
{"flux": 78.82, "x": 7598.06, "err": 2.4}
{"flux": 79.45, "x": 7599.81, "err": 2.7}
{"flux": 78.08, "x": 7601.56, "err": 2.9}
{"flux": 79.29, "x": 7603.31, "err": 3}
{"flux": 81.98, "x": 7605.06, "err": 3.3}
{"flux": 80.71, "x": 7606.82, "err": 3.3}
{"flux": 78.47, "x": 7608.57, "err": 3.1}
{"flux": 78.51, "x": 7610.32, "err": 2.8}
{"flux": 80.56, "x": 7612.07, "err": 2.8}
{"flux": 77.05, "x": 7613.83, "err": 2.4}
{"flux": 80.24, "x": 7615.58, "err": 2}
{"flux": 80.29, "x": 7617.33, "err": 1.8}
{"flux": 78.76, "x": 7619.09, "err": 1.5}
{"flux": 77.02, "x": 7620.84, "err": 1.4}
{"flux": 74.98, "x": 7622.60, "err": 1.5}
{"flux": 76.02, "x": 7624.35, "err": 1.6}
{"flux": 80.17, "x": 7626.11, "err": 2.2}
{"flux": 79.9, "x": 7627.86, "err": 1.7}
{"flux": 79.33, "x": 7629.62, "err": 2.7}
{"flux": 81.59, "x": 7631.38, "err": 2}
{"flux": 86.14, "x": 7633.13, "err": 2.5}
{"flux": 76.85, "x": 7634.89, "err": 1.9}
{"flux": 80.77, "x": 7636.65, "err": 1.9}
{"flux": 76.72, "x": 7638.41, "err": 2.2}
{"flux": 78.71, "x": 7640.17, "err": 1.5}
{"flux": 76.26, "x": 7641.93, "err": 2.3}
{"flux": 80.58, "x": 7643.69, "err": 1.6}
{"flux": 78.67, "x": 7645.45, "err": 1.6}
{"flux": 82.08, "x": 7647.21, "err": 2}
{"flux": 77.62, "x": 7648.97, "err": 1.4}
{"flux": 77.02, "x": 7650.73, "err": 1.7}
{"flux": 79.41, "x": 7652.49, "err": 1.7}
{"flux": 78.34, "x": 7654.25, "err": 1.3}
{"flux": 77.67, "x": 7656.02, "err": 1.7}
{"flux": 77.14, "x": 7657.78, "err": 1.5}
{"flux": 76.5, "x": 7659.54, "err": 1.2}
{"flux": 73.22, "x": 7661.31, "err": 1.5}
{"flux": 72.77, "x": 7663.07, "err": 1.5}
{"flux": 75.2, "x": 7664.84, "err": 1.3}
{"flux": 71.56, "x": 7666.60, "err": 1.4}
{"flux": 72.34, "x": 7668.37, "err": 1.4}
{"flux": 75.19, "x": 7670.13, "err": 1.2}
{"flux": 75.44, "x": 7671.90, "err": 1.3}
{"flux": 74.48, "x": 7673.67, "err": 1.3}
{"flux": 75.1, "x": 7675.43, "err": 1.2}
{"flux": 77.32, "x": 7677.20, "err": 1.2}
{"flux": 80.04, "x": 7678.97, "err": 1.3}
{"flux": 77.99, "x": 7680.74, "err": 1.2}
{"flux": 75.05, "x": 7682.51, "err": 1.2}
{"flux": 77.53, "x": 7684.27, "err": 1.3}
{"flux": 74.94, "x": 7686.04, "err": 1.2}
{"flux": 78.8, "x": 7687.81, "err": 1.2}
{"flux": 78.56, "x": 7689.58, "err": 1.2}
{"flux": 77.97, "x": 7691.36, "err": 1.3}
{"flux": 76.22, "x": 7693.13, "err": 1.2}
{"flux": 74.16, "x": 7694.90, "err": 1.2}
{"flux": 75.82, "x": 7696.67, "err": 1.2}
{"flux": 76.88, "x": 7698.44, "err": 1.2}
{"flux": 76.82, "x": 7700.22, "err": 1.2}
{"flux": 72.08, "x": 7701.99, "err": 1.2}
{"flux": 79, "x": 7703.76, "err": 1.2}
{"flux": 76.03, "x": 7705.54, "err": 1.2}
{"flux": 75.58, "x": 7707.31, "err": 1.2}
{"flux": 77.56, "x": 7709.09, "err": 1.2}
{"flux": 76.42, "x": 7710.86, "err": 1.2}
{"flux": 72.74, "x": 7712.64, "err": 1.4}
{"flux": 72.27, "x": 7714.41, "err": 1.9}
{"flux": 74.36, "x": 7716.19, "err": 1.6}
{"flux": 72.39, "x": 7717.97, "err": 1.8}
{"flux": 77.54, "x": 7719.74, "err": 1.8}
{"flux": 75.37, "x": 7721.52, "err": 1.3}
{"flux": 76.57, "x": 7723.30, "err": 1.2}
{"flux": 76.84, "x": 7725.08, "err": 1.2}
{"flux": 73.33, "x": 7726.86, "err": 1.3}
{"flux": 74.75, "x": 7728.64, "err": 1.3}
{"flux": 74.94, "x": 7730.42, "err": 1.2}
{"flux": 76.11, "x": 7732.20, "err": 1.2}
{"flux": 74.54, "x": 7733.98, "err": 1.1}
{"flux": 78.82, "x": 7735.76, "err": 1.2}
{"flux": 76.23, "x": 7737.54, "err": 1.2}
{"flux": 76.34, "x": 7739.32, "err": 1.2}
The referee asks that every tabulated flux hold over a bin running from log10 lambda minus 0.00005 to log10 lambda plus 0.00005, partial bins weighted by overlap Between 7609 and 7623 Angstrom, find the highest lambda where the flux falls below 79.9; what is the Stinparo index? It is 7622.60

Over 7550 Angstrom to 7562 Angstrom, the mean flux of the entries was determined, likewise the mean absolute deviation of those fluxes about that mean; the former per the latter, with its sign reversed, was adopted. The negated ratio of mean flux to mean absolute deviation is -76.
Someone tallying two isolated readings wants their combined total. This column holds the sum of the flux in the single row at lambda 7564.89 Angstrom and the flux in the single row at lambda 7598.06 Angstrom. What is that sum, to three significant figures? 157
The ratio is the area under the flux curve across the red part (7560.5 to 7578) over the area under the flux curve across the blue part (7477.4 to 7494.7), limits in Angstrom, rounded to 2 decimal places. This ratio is 1.00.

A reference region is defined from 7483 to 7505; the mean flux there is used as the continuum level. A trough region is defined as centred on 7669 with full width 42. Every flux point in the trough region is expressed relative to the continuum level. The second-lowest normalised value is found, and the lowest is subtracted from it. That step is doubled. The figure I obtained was 0.019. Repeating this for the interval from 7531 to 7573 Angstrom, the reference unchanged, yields 0.006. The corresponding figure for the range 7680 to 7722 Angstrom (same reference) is 0.005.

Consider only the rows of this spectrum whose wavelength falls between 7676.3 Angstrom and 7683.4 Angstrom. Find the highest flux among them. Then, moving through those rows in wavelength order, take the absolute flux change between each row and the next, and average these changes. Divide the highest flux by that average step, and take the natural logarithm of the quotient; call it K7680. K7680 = 3.4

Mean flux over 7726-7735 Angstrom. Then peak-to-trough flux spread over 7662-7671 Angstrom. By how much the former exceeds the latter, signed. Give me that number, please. 71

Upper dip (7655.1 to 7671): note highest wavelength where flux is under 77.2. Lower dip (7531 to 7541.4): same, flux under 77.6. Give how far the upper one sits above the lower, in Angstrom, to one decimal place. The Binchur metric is 134.8 Angstrom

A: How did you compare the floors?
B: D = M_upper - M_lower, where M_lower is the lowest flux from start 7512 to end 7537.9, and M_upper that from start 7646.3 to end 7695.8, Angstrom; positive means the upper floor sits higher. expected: -1.46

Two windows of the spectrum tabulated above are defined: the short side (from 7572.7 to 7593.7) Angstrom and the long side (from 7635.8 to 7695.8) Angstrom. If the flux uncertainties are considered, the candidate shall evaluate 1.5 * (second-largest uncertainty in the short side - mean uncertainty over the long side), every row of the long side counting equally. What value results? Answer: 0.1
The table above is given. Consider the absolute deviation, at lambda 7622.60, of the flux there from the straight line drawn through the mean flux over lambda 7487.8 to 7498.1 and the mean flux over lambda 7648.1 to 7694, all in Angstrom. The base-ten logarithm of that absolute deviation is 0.4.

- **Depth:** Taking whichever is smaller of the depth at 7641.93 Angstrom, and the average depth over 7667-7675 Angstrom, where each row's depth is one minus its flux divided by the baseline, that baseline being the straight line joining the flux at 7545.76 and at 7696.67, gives 0.012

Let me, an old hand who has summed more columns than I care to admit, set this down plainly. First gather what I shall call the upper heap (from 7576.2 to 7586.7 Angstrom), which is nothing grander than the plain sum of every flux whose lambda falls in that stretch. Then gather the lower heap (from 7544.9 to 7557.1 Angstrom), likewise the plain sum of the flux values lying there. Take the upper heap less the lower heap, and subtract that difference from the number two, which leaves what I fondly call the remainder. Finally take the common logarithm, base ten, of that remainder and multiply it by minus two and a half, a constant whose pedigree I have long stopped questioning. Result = -4.8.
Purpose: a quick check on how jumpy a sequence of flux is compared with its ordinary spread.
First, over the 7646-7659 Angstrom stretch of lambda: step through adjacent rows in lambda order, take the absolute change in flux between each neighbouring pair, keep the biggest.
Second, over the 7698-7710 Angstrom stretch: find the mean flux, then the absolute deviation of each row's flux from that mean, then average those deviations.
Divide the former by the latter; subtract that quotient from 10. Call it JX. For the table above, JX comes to 7.0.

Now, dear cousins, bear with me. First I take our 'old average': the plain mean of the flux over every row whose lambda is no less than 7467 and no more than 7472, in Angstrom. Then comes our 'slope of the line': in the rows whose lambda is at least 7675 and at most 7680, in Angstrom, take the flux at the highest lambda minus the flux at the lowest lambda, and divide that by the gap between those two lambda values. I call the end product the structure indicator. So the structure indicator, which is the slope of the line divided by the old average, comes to 0.017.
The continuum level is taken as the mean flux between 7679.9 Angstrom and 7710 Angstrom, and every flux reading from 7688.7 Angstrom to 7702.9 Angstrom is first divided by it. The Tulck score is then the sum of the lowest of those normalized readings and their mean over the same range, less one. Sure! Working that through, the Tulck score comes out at 0.94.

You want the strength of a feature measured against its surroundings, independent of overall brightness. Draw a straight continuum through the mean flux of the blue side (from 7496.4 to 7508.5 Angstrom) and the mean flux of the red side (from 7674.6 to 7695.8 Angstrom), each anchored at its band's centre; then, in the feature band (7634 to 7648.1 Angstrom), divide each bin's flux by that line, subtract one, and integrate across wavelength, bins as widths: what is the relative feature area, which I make 0.18 Angstrom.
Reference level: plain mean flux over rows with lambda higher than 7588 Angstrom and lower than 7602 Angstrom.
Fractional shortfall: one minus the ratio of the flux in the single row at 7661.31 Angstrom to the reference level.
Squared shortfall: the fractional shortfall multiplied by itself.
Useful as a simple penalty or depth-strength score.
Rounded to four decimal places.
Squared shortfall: 0.0054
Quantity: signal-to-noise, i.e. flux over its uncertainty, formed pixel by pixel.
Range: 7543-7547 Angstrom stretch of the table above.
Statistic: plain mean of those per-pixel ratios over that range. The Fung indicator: 63.9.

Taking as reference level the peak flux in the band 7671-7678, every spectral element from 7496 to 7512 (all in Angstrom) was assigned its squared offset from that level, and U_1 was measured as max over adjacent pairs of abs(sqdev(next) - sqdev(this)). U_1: 34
